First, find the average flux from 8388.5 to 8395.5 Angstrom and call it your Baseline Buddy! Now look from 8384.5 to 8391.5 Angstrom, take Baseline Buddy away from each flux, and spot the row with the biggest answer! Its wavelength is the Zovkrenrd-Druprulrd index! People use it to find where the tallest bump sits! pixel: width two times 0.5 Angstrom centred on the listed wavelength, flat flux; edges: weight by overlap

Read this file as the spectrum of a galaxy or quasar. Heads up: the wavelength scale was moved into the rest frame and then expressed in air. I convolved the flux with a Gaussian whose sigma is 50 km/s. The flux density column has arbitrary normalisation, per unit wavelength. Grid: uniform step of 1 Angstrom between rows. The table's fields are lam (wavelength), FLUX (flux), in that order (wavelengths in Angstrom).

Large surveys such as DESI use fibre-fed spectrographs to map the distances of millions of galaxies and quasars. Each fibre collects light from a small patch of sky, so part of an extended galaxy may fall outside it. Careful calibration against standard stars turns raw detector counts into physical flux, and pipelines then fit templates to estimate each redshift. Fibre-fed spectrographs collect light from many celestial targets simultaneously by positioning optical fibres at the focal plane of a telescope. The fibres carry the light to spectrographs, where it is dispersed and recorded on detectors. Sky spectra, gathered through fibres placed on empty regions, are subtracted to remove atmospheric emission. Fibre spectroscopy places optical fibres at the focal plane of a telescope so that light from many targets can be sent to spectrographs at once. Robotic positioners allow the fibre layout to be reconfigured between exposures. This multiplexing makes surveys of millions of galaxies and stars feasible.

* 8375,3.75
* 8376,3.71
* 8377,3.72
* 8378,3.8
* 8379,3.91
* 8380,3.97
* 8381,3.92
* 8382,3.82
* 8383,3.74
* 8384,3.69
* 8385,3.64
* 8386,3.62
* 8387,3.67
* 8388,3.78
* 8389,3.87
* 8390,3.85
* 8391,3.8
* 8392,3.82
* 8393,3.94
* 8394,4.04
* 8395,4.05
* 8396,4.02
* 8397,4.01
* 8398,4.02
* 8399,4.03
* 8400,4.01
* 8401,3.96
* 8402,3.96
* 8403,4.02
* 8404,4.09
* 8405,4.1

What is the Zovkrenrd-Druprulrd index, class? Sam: 8389 Angstrom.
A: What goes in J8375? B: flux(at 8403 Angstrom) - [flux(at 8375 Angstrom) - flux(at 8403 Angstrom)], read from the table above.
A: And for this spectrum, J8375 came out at 4.3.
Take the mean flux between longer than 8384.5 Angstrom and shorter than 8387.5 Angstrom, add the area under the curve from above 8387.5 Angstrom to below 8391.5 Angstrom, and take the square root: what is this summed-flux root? 4.4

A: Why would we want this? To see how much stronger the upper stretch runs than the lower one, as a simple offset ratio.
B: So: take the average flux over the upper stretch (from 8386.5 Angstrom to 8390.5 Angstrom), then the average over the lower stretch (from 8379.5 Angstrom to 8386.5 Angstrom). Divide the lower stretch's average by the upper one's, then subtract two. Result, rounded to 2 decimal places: -1.01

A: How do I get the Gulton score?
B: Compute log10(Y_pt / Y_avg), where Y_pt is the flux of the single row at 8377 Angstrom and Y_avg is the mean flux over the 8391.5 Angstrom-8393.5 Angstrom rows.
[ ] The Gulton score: -0.018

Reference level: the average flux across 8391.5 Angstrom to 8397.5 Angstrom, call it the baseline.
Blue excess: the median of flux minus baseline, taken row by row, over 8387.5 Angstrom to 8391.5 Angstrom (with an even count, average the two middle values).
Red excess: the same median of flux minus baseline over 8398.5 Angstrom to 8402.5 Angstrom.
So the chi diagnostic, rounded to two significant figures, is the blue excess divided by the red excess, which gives -31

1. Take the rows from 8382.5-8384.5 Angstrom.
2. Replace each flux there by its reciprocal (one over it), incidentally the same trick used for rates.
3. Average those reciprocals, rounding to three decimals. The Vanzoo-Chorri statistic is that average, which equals 0.269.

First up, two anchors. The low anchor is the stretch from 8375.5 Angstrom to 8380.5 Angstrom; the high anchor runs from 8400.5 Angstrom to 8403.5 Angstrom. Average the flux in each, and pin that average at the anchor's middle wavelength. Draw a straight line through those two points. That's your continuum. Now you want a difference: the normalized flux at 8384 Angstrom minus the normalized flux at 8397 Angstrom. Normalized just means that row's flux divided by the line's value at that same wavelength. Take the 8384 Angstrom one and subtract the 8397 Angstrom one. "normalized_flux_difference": -0.06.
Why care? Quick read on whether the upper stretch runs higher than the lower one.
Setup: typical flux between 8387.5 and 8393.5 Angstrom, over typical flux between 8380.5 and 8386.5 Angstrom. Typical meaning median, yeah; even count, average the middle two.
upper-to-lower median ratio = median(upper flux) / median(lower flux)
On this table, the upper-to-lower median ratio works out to 1.03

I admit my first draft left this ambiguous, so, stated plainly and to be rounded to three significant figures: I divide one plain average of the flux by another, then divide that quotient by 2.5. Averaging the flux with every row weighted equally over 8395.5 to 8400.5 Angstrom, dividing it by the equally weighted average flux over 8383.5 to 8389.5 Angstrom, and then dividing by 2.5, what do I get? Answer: 0.433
